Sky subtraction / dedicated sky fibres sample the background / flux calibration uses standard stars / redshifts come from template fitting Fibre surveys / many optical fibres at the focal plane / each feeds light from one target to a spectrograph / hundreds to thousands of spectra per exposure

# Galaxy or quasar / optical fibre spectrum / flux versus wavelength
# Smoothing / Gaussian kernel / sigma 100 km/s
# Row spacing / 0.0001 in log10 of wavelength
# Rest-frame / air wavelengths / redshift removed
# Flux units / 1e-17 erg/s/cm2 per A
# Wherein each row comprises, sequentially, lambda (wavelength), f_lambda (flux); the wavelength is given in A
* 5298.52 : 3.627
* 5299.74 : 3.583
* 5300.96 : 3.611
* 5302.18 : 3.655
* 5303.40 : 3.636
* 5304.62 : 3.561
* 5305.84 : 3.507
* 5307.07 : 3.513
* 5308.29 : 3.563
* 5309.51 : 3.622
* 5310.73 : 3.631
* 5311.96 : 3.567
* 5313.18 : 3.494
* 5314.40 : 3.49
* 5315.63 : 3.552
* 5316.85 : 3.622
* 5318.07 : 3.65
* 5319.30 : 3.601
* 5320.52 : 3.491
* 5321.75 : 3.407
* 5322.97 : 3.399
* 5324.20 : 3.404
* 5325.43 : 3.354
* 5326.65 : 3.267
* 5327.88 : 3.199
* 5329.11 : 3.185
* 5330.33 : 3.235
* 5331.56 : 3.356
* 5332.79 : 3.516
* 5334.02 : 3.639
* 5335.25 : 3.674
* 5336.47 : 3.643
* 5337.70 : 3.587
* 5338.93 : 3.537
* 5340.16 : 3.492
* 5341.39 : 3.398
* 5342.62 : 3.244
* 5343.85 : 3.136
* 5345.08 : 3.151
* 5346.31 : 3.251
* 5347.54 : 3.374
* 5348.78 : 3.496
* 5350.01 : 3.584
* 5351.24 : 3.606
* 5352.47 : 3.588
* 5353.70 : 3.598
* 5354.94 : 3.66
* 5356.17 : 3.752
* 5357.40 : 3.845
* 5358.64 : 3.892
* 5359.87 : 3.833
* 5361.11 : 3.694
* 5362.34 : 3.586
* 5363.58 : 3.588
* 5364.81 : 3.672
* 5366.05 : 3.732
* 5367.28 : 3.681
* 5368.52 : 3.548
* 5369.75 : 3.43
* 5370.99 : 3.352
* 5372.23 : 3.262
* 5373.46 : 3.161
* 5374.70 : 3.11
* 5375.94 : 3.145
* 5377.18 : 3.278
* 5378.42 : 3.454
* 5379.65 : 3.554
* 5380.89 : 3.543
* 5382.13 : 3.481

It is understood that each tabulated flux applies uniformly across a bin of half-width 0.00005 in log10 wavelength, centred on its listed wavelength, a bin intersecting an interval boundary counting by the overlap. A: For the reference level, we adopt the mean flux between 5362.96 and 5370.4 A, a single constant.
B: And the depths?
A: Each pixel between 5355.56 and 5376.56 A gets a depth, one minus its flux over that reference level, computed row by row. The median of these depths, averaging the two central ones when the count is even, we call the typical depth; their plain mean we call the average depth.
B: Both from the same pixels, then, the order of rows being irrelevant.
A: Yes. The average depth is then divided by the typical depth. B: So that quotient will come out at 3.0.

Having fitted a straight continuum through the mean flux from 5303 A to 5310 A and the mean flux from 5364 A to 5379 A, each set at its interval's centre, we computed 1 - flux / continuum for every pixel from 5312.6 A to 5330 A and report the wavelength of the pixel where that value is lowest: 5318.07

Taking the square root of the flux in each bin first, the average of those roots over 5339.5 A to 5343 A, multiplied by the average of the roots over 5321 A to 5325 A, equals 3.39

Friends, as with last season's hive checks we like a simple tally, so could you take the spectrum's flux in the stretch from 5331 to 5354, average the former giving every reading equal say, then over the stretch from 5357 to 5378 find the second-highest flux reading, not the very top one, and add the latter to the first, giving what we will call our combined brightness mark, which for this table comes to 7.31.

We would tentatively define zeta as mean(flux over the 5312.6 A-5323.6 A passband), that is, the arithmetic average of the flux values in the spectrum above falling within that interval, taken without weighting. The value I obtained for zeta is 3.52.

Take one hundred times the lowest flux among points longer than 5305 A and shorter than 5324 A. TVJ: 340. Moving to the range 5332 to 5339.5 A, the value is 352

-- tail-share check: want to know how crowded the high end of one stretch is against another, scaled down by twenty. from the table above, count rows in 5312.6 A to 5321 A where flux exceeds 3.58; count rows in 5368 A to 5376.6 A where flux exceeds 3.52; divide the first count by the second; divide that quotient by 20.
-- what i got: 0.150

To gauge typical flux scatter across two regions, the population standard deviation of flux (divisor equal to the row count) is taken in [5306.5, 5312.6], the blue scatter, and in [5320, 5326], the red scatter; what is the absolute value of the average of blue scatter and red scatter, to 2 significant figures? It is 0.044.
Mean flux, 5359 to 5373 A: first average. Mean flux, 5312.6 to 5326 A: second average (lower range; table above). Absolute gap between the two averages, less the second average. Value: -3.41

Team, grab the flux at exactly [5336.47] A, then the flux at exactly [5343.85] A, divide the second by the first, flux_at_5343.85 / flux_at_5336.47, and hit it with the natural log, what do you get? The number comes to -0.15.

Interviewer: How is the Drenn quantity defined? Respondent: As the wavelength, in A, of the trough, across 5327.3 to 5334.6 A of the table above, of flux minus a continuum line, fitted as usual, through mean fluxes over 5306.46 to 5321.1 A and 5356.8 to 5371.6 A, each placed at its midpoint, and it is 5329.11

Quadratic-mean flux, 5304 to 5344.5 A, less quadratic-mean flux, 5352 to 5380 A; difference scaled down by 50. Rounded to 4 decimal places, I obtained -0.0015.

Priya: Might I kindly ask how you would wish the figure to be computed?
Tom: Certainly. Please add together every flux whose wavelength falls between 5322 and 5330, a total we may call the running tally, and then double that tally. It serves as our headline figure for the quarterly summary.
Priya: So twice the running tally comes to 39.6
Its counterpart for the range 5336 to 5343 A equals 41.8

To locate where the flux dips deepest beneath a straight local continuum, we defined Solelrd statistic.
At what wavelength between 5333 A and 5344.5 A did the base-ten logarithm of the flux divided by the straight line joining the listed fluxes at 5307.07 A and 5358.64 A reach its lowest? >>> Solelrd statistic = 5343.85 A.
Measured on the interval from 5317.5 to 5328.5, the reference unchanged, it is 5327.88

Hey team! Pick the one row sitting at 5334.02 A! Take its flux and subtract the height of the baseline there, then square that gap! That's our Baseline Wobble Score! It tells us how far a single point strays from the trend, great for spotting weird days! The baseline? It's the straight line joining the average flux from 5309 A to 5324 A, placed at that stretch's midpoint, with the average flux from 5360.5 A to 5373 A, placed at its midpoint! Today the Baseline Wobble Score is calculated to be 0.01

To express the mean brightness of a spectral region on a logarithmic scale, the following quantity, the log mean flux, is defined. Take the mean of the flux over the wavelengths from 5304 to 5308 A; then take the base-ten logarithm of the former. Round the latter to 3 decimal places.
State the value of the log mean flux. 0.547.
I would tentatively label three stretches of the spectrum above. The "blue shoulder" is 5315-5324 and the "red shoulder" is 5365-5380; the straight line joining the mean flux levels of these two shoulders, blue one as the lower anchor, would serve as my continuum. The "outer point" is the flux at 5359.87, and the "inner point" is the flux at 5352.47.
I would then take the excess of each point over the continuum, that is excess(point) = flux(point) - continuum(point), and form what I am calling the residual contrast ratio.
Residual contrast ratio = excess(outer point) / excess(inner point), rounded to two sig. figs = 2.9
